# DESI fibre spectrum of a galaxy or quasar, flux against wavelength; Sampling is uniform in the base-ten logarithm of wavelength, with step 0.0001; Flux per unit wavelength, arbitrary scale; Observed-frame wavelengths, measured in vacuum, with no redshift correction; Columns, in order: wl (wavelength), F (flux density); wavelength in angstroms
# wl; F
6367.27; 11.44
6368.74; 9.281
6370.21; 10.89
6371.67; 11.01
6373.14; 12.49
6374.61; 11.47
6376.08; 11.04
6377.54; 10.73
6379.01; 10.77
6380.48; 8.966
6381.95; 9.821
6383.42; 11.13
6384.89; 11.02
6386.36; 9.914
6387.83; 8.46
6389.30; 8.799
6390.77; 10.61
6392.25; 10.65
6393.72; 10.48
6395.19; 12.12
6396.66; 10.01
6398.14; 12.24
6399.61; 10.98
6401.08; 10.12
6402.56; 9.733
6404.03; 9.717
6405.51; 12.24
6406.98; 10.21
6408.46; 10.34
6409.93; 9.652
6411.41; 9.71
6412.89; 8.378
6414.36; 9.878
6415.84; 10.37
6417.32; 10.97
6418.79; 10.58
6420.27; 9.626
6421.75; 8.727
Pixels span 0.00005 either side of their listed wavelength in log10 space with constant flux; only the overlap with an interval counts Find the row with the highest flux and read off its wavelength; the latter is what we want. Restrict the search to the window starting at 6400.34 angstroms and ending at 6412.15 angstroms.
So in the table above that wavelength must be 6405.51 angstroms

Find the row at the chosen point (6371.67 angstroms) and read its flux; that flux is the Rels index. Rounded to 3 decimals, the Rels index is 11.010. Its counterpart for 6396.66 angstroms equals 10.010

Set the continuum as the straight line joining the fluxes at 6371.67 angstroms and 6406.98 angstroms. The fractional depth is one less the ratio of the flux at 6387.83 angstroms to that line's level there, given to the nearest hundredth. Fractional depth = 0.21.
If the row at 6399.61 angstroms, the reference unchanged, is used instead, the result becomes -0.06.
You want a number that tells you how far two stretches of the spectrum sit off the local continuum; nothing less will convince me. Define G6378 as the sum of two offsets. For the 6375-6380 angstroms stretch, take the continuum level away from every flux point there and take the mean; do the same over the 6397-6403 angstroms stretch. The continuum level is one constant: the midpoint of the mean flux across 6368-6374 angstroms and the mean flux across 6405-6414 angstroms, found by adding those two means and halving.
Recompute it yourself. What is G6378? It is 0.61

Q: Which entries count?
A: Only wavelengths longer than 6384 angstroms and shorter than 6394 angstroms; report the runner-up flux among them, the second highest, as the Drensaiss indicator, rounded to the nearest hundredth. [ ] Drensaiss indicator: 10.65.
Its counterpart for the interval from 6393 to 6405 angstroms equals 12.12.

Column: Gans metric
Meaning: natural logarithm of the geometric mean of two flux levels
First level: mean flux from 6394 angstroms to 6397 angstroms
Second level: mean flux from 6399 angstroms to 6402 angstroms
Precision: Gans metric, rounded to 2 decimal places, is 2.38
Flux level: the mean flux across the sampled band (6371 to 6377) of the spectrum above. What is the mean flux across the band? 11.5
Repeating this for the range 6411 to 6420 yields 10.0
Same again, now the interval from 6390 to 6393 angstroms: 10.6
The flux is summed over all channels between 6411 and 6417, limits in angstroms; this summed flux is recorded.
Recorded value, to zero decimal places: 38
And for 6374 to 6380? 44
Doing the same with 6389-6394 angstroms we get 41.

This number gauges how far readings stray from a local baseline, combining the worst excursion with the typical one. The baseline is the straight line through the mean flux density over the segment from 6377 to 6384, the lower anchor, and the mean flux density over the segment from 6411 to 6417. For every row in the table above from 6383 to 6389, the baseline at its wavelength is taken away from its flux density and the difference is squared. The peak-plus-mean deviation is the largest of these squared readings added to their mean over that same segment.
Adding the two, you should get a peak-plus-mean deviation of 3.9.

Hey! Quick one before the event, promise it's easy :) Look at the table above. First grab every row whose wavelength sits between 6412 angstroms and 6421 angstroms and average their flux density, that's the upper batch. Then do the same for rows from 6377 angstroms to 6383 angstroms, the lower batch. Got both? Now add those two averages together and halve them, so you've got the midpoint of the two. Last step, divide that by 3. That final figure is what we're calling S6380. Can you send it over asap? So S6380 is 3.34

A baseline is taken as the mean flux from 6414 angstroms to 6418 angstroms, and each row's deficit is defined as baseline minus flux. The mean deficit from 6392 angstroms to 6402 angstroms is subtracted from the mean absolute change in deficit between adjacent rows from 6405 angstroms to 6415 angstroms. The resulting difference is 1.5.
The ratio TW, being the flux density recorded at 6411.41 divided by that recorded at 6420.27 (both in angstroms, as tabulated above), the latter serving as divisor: 1.01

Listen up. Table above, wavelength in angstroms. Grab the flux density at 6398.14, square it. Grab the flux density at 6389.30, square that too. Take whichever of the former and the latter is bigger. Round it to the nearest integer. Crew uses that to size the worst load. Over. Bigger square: 150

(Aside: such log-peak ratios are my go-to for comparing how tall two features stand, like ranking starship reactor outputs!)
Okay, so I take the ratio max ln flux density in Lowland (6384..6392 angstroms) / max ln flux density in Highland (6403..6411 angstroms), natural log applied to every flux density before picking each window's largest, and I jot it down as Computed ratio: 0.96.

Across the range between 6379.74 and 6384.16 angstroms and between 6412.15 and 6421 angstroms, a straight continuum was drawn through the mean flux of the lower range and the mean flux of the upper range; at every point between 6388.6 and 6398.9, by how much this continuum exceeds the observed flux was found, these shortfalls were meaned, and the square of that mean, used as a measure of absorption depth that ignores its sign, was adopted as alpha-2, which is 0.5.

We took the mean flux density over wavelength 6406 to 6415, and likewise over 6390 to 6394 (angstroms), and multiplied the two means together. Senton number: 103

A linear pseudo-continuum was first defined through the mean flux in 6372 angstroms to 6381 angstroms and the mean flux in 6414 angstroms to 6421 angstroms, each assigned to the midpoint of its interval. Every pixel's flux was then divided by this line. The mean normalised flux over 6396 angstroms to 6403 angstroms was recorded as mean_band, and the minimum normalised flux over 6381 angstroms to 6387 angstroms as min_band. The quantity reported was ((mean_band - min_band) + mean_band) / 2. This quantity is 0.55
